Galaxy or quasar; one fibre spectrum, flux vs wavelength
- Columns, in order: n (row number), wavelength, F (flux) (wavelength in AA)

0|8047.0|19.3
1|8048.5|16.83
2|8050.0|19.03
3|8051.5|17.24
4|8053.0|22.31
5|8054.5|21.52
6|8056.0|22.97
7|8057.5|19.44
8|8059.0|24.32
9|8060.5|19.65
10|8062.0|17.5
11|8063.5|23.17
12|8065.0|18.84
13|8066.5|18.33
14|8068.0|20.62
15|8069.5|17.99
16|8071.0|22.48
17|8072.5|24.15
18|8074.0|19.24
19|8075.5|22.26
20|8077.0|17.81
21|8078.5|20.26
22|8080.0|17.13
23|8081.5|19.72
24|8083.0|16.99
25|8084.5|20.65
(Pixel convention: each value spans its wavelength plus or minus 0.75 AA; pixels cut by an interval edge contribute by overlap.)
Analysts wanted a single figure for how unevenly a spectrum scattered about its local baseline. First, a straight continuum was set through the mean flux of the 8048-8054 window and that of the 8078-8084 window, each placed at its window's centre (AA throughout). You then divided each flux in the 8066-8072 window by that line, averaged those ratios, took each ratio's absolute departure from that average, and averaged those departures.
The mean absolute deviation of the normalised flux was 0.091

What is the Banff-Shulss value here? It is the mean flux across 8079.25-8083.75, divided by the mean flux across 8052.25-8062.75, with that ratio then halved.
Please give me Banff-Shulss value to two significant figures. 0.43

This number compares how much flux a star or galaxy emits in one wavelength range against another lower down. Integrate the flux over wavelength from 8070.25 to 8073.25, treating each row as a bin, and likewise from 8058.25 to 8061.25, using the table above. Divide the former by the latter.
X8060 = 1.06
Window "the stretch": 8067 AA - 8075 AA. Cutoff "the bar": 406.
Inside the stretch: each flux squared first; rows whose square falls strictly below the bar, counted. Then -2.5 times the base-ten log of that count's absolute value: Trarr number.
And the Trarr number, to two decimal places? -0.75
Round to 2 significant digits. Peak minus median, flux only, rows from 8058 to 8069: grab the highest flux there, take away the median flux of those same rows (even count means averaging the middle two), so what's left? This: 4.7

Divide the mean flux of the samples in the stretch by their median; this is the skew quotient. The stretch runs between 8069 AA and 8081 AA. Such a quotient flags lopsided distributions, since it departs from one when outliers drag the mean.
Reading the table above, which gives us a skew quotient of 1.02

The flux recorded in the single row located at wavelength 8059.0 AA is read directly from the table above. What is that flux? 24.32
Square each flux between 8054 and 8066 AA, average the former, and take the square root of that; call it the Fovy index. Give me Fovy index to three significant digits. 21.0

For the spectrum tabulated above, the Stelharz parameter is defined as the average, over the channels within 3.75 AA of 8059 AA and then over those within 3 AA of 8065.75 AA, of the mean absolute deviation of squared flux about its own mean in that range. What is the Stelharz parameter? 82.6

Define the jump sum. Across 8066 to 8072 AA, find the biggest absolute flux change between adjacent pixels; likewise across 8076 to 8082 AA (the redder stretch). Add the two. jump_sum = 7.6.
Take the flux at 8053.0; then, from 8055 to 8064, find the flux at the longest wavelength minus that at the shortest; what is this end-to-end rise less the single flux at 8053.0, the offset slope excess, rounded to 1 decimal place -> -22.1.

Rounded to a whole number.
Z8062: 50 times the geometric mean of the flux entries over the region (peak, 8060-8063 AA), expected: 927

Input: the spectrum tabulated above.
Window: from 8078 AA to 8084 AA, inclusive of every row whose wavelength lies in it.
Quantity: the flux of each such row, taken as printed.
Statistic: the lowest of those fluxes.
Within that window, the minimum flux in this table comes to 16.99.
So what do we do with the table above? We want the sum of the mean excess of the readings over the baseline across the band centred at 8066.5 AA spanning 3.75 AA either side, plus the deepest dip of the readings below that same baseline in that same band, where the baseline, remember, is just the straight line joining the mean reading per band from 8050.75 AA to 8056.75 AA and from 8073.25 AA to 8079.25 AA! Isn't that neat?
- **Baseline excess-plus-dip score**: 1.7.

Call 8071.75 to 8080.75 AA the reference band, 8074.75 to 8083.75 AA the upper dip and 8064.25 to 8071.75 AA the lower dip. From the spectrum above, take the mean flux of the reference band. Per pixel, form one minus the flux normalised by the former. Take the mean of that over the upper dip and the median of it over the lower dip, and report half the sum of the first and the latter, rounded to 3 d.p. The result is 0.060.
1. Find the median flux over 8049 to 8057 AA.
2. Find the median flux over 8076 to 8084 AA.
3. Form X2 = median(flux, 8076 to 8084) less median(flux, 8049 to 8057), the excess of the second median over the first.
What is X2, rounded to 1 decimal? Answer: -3.7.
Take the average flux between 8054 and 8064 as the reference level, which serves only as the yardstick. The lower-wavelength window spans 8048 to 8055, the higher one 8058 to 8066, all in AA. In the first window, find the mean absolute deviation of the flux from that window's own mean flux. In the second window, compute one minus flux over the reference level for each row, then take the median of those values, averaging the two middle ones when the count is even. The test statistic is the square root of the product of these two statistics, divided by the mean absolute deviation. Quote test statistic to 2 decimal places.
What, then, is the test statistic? 0.19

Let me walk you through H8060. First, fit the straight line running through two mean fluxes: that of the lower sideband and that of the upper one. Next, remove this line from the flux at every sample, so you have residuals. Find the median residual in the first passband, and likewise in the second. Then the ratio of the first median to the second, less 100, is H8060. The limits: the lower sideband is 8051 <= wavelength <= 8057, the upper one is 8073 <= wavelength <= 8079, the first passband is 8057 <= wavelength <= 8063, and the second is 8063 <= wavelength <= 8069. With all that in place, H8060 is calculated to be -98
